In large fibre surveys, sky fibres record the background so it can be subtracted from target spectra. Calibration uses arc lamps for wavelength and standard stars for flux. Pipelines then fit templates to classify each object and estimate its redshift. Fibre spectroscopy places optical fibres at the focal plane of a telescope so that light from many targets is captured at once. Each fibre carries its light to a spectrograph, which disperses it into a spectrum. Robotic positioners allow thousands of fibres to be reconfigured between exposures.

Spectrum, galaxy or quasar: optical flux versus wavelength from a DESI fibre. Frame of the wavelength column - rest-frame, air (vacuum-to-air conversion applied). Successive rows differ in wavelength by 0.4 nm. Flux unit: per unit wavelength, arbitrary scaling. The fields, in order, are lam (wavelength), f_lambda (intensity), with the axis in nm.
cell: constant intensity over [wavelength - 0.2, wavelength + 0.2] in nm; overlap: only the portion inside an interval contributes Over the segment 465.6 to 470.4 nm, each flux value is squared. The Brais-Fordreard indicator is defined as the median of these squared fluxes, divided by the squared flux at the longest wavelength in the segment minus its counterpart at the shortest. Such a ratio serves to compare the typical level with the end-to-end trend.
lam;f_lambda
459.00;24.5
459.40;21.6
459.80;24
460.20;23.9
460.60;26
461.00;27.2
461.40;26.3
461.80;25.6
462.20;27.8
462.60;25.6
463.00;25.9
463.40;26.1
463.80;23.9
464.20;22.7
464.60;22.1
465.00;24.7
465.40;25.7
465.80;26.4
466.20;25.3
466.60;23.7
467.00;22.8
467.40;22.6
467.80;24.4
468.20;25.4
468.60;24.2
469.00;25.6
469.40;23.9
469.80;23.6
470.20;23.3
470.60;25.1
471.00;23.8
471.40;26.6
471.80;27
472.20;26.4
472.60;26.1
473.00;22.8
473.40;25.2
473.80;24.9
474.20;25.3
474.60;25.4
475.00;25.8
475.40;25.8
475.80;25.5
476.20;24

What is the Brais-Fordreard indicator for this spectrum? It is -4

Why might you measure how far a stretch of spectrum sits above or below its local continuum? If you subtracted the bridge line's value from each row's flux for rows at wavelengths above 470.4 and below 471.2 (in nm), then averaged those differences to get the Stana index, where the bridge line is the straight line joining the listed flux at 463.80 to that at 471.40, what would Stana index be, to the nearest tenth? -1.9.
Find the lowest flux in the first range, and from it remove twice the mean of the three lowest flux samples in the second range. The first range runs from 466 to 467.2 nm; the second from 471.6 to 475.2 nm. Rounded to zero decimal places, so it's -26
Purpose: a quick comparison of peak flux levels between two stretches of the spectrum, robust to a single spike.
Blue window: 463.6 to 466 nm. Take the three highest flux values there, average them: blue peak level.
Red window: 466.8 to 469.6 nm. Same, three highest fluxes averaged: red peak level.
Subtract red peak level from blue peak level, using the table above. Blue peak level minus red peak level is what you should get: 0.5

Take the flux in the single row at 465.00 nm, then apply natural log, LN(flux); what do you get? 3.21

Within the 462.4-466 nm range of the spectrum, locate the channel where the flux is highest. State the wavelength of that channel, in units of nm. 465.80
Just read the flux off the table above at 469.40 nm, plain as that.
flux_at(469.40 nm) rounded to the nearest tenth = 23.9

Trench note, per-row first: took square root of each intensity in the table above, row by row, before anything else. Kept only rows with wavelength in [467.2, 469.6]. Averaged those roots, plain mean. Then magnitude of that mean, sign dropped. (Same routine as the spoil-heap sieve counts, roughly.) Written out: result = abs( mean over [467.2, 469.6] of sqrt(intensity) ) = 4.93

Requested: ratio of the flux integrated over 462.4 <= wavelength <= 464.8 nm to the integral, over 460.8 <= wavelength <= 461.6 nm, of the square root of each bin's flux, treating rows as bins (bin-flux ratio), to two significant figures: 14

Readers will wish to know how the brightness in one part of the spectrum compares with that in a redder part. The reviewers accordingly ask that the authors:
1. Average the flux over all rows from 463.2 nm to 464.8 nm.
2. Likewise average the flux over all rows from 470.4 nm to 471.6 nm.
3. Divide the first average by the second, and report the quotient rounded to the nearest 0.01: 0.94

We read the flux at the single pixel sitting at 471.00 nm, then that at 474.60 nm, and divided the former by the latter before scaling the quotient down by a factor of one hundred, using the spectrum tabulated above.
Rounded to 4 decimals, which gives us 0.0094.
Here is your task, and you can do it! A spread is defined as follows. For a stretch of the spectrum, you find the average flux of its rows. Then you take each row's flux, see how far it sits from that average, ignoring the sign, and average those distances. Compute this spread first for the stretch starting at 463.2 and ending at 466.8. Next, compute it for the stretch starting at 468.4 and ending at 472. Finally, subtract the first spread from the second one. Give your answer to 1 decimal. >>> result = -0.1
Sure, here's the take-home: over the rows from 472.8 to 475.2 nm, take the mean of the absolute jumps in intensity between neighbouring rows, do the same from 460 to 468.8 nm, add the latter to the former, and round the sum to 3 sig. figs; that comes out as 1.95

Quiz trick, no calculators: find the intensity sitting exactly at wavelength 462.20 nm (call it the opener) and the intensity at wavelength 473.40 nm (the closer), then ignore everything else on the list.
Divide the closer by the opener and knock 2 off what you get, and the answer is -1.09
